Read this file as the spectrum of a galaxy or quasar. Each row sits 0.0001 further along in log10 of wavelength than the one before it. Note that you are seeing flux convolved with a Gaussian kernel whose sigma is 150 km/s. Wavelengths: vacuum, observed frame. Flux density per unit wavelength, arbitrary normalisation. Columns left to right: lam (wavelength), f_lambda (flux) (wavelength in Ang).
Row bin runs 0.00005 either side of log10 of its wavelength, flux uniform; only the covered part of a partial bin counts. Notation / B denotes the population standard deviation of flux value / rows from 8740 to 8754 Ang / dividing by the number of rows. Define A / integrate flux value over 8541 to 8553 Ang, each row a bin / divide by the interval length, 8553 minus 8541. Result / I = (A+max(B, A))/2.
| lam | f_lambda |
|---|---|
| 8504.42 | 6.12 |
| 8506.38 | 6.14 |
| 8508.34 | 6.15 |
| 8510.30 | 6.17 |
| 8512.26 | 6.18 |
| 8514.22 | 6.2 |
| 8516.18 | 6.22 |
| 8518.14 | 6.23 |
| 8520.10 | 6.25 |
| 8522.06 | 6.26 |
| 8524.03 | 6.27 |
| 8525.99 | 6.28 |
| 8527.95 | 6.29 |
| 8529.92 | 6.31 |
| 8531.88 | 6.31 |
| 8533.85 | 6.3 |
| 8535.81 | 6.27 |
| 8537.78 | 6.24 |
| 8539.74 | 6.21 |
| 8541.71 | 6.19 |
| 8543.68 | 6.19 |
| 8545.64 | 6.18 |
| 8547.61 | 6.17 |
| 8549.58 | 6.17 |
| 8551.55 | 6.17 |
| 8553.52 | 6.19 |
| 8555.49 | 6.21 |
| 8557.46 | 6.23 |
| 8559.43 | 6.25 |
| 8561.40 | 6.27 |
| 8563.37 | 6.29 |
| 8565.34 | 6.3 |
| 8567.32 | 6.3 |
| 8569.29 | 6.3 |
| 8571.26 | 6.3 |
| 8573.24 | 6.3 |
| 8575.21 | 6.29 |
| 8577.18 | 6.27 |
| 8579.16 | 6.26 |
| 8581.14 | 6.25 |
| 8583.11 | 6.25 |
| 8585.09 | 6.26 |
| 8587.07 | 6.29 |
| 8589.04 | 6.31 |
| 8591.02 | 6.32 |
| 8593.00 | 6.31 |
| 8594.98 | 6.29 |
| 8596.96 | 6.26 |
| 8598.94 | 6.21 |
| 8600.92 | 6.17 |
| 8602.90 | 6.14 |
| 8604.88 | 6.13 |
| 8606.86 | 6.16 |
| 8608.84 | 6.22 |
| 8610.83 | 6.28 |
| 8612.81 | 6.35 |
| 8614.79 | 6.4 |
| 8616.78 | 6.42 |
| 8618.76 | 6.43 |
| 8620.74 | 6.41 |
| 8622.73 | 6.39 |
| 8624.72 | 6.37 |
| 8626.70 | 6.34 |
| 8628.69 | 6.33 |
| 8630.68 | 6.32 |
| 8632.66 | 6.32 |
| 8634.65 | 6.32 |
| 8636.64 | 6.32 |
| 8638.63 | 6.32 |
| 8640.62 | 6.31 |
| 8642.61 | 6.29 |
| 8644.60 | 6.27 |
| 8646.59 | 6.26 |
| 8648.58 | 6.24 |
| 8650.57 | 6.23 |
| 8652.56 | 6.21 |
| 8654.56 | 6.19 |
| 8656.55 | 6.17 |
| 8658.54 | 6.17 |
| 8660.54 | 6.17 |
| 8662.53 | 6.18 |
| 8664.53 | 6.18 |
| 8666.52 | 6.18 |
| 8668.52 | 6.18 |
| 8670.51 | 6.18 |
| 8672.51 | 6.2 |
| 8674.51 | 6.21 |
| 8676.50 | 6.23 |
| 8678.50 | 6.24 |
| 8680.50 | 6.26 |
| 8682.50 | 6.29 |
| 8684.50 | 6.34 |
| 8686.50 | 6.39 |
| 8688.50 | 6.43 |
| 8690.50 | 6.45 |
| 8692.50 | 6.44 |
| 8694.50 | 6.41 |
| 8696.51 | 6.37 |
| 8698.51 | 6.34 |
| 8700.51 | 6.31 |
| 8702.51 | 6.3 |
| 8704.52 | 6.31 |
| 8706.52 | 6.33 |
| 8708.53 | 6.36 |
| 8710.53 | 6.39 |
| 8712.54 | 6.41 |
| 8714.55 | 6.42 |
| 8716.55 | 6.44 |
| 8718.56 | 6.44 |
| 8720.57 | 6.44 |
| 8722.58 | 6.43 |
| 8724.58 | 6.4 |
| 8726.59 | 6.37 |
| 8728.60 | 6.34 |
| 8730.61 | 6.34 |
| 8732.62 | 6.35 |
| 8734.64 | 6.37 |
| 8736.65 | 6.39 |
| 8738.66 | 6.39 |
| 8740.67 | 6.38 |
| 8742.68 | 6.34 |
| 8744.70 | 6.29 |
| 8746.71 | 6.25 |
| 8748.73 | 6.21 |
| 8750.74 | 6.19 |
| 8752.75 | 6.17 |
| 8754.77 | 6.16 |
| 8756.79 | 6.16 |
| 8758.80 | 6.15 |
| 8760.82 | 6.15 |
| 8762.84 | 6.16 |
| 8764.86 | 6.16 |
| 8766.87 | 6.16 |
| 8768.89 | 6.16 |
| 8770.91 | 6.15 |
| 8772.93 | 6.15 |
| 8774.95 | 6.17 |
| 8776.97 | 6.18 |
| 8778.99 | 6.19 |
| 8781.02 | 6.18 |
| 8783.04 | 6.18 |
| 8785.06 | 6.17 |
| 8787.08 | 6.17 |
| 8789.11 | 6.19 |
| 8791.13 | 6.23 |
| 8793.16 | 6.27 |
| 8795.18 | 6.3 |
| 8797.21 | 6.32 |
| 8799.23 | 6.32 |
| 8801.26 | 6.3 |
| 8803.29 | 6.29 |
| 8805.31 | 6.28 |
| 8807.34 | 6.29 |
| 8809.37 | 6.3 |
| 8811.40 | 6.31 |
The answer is 6.18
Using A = 6.18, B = 0.073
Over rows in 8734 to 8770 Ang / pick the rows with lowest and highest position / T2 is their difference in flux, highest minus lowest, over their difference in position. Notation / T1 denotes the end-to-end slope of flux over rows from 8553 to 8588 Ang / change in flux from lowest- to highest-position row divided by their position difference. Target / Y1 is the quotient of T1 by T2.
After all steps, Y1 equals -0.5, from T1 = 0.0030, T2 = -0.006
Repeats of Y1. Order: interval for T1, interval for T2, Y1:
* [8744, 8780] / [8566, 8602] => 0.8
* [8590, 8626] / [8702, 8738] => 0.6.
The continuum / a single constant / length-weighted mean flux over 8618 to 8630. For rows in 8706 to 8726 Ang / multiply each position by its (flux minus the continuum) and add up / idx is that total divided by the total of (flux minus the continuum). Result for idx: 8720.1 Ang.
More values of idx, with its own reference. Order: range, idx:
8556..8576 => 8565.2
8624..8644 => 8635.6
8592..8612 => 8602.9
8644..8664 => 8654.8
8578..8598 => 8587.2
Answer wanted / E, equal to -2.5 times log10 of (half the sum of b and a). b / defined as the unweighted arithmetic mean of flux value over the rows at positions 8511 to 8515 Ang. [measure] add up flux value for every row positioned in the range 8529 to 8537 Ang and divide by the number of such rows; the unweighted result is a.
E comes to -1.99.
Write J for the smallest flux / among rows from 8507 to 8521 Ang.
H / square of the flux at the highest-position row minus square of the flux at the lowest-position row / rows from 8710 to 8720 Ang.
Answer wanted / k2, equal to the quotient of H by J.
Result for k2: 0.10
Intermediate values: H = 0.6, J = 6.15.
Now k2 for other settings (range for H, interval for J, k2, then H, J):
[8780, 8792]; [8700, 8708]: 0.10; 0.6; 6.3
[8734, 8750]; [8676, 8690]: -0.32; -2.0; 6.23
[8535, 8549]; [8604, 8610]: -0.20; -1.2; 6.13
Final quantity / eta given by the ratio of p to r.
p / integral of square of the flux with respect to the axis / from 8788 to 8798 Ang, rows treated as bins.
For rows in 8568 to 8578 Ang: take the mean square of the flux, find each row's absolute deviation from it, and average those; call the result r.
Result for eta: 3244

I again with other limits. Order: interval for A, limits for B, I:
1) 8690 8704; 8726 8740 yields 6.37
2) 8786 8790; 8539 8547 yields 6.17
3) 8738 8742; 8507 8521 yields 6.39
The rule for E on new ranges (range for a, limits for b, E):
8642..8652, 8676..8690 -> -2.00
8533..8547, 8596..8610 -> -1.98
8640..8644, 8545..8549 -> -1.99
